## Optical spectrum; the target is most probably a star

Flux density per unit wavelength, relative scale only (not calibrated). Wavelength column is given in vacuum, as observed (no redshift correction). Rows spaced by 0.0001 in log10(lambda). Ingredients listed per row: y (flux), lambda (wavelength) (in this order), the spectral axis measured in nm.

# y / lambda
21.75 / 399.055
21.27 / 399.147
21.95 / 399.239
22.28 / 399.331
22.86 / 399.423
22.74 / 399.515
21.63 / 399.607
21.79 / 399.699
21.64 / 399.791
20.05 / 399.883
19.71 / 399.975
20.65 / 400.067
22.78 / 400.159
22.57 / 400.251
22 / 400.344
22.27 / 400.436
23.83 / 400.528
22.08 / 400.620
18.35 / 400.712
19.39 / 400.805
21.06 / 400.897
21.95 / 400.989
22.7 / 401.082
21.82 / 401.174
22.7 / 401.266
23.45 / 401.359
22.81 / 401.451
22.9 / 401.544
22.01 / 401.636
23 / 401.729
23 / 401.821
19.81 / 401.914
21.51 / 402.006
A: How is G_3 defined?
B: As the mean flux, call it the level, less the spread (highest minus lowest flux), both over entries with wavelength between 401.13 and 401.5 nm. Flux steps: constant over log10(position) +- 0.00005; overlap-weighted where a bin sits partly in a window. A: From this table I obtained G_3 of 21.1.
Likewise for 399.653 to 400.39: 18.3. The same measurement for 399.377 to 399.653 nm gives 21.2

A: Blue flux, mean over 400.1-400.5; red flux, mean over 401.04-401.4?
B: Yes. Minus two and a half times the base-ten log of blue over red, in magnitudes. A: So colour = 0.013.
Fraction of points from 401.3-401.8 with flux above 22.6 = 0.80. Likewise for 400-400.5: 0.20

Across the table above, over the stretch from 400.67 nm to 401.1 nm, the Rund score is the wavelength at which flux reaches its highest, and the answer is 401.082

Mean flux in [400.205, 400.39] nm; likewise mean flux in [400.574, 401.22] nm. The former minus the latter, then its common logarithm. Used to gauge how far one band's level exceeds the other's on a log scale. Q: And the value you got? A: 0.1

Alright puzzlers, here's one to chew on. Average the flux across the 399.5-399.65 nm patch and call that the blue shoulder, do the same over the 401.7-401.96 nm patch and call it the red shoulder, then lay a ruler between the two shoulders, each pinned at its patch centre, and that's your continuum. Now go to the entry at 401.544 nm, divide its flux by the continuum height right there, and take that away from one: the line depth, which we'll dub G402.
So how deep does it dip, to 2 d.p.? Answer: -0.04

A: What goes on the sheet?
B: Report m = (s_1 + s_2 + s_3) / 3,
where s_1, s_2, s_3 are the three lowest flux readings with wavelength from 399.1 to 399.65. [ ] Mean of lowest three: 21.6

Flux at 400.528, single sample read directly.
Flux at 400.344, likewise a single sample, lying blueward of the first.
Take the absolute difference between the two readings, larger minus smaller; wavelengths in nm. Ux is 1.8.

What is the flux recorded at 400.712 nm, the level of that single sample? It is 18.35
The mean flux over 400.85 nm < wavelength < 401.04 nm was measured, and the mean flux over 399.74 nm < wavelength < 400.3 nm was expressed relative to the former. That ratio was 0.99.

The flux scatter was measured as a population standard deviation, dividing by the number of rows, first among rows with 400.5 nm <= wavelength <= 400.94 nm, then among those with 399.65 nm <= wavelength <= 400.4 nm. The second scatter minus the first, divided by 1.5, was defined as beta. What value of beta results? -0.6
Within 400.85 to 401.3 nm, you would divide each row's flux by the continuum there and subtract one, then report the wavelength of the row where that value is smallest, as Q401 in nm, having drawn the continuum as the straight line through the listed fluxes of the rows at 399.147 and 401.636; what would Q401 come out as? 400.897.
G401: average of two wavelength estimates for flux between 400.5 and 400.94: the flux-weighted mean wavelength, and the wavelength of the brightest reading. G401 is 400.62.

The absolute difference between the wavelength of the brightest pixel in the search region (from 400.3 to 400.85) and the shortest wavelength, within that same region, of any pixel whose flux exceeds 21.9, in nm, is 0.18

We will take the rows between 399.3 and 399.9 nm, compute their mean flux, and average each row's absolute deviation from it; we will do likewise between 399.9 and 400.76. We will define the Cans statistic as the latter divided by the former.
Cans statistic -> 2.0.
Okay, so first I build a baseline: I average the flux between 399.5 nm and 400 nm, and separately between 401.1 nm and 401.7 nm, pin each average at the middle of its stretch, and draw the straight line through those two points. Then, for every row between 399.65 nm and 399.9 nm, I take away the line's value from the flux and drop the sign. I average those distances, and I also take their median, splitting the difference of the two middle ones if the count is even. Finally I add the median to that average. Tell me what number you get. 1.3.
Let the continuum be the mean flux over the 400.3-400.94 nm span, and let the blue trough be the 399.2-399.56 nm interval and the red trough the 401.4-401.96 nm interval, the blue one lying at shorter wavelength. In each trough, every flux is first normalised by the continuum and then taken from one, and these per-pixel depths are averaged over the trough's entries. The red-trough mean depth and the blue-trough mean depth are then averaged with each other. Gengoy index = -0.050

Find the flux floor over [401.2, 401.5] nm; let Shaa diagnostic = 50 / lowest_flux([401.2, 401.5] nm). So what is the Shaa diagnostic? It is 2.20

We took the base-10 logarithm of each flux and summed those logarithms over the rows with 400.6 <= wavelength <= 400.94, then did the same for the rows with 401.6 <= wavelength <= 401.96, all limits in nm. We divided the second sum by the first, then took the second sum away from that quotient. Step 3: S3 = -4.34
